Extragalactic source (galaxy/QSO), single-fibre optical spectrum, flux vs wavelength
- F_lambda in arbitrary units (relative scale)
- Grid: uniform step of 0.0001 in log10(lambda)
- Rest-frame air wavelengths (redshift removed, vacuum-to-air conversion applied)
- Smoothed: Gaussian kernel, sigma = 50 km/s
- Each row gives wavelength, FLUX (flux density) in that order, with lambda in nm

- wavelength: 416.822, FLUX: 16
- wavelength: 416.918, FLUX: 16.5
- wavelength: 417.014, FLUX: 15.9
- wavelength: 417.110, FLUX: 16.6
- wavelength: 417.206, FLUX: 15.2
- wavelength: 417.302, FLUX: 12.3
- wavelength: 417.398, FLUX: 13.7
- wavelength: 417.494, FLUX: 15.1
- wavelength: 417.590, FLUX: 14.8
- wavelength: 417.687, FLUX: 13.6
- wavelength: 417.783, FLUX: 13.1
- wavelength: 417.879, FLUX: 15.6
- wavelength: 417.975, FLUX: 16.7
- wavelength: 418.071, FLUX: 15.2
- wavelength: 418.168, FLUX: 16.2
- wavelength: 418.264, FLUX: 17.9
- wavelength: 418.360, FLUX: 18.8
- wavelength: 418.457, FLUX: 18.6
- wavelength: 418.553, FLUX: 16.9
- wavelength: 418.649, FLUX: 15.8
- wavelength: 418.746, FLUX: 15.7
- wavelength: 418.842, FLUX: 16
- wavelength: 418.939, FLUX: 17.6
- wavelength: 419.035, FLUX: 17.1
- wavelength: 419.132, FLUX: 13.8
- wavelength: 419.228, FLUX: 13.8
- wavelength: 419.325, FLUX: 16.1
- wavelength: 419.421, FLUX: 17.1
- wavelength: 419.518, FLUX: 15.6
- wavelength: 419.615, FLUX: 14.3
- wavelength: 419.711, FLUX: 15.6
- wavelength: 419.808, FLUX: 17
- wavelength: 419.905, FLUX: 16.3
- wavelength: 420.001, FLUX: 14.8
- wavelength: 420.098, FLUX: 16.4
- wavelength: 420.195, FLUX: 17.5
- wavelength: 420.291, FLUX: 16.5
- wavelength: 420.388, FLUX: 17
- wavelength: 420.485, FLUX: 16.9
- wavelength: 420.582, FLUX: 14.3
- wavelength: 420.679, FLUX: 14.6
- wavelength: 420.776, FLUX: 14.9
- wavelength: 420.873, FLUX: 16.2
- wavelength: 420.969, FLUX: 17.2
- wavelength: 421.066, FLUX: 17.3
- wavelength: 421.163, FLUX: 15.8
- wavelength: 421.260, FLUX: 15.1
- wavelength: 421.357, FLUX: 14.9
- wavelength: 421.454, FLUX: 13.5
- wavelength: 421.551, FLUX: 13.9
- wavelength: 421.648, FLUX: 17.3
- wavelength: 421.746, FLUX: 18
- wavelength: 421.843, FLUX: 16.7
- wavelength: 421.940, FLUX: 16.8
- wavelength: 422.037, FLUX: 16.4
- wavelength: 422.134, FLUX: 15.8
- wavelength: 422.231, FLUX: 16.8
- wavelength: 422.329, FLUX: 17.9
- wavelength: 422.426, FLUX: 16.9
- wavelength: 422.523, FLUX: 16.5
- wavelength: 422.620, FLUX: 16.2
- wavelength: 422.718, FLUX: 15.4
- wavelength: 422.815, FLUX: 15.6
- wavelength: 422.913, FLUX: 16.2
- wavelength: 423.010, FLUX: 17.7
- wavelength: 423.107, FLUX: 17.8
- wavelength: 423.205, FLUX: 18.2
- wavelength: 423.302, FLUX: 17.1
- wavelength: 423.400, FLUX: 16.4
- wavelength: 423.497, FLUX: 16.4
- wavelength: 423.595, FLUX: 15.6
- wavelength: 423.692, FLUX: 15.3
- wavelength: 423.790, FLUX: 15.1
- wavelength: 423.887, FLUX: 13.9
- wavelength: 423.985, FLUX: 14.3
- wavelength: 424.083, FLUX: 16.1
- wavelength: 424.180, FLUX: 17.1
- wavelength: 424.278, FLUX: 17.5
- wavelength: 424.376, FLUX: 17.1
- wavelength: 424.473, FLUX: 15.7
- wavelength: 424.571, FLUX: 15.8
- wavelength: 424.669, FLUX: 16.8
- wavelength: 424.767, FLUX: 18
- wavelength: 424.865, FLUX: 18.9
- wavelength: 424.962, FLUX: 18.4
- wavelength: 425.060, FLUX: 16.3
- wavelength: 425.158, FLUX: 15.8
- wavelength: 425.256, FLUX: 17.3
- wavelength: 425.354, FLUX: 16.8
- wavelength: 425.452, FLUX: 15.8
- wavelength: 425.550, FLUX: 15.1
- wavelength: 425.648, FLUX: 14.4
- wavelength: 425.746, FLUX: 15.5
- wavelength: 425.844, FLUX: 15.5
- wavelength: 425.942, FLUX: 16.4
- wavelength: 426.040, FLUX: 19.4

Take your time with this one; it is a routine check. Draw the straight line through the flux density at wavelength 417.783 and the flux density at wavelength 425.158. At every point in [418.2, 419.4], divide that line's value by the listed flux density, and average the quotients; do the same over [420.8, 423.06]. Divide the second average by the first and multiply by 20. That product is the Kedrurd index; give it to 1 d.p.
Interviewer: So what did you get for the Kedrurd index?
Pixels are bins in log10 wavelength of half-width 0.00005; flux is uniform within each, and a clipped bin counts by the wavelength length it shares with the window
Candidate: 21.9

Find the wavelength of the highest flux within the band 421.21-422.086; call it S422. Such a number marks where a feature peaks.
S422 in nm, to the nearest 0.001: 421.746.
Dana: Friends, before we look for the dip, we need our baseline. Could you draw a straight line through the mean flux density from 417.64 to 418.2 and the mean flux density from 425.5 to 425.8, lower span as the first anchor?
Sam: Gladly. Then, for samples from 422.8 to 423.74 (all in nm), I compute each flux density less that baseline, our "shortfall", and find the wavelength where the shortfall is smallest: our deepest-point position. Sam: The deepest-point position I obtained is 423.692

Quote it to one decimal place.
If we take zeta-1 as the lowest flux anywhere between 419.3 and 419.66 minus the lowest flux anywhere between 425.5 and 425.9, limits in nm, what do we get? -0.1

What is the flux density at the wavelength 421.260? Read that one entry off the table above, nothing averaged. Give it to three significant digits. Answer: 15.1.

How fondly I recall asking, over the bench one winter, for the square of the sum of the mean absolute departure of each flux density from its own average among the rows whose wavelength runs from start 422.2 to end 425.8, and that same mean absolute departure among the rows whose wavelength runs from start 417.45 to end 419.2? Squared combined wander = 5.0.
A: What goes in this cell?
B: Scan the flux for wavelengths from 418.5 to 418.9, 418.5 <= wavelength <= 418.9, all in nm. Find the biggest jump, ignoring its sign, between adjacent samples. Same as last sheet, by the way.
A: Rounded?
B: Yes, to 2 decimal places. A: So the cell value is 1.10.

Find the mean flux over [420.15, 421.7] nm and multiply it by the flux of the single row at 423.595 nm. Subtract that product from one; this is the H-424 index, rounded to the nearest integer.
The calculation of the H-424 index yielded -246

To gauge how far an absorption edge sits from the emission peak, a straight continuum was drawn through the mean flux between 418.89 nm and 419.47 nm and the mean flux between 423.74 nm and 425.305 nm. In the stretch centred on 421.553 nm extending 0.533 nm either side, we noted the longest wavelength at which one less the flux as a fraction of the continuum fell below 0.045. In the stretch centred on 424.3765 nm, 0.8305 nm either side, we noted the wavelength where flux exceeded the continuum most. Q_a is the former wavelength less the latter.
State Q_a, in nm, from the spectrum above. -2.83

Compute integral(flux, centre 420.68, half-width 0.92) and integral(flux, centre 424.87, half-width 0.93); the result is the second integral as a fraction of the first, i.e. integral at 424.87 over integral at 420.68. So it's 1.05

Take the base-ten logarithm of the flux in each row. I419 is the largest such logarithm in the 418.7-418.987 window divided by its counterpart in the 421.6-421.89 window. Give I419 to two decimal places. 0.99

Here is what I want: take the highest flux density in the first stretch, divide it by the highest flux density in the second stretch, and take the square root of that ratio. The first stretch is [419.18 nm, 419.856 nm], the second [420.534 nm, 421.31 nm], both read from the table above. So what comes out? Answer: 0.99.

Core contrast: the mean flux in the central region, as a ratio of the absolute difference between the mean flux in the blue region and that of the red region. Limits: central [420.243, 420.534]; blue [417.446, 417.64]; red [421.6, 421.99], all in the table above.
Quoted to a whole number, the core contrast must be 7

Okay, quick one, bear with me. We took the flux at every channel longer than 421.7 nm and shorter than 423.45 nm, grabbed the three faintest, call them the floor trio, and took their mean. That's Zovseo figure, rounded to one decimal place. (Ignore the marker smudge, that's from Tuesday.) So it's 15.6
